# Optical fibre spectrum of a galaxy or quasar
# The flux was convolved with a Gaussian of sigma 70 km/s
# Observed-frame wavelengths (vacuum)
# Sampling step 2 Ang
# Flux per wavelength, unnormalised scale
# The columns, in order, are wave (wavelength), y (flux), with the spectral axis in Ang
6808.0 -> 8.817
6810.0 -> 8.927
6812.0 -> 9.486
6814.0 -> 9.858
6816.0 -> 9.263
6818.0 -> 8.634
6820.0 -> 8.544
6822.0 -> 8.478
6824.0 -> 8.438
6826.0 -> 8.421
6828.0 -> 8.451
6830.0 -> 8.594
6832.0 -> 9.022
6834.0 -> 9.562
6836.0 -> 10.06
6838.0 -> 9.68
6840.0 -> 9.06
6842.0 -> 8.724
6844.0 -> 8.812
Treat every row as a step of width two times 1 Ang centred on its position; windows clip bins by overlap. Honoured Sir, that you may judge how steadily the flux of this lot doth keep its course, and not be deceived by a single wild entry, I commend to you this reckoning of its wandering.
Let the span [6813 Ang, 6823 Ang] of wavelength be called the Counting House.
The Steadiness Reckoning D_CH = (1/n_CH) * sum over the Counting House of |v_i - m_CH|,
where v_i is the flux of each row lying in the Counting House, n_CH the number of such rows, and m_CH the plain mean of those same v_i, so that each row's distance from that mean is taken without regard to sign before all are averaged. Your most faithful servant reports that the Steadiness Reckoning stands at 0.48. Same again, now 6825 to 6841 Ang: 0.50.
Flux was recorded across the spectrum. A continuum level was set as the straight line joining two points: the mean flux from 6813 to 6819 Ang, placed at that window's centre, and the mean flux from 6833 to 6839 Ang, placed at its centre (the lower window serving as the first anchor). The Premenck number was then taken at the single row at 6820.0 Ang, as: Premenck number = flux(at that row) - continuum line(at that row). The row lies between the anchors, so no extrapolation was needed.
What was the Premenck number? -0.81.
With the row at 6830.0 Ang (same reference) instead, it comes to -1.02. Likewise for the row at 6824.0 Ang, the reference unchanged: -1.02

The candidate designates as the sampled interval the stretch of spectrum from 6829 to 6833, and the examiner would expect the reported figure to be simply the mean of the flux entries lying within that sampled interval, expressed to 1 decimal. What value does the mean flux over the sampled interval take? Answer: 8.8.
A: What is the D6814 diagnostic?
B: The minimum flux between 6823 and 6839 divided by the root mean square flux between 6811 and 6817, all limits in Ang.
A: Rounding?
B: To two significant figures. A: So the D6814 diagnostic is 0.88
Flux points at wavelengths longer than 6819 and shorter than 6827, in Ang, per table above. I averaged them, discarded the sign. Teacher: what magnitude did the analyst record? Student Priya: 8.47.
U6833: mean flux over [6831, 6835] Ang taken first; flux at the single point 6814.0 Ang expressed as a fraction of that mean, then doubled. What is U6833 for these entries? 2.12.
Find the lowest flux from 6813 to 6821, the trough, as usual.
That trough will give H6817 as 8.544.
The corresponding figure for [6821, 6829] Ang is 8.421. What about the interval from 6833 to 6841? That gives 9.06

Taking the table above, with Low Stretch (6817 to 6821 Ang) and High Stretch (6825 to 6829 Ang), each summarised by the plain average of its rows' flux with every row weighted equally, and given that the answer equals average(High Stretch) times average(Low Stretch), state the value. 72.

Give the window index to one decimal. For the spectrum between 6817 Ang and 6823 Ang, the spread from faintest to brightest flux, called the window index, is 0.2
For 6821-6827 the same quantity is 0.1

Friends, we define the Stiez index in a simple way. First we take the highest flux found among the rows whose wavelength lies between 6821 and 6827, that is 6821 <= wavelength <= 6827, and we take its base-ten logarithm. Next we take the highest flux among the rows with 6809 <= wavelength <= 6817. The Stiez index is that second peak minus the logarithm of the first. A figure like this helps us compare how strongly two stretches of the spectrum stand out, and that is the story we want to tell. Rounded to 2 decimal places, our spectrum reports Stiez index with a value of 8.93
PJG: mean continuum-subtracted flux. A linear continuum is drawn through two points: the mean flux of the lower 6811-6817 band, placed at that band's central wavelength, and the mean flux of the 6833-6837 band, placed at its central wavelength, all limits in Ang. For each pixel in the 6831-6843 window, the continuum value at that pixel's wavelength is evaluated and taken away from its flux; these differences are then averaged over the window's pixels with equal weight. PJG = -0.49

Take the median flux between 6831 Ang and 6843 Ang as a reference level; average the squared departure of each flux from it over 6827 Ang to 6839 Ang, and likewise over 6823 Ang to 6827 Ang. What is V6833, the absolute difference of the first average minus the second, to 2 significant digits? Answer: 0.43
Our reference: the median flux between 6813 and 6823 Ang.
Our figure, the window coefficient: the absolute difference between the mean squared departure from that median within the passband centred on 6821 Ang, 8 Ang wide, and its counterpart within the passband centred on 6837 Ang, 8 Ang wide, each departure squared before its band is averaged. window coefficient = 1.0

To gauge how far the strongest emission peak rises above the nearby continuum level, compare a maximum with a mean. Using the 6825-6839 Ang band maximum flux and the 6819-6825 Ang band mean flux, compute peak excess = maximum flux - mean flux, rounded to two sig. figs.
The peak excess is 1.6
